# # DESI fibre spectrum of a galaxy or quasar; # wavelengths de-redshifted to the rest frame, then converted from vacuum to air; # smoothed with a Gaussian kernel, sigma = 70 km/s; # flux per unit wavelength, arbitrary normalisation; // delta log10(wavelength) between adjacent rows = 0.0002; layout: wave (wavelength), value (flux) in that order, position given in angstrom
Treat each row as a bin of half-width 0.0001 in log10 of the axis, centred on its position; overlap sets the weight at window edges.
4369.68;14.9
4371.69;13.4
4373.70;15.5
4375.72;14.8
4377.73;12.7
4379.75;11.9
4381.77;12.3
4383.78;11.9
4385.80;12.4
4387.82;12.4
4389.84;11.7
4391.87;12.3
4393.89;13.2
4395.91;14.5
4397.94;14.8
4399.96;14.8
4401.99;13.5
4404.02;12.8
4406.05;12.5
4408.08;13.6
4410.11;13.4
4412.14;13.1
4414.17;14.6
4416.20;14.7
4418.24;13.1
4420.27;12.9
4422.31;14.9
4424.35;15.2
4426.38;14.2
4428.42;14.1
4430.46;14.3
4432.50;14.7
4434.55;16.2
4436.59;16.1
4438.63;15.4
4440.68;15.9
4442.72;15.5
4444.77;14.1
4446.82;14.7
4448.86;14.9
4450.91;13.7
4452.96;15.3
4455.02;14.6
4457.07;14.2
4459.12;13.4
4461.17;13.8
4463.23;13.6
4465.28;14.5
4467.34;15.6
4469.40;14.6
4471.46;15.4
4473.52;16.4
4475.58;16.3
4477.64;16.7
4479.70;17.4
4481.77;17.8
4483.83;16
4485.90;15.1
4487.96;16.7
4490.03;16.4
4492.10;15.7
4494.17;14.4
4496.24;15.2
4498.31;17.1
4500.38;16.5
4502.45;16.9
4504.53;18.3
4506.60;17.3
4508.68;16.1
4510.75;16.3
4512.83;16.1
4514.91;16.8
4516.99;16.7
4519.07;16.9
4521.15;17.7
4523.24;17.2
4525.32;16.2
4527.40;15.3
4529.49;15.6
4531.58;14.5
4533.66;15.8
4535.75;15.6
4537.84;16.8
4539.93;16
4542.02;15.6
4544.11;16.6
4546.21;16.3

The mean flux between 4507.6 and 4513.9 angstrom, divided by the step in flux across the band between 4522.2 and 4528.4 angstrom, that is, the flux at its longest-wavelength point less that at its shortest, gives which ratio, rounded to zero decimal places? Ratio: -9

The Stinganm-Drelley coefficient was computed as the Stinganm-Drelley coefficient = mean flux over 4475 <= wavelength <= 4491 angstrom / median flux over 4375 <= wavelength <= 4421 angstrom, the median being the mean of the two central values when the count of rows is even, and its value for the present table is 1.26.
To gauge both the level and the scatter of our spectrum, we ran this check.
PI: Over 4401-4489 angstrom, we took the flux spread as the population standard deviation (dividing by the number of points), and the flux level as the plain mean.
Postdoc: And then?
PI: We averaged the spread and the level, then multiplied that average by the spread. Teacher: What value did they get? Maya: 10.1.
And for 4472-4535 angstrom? 7.9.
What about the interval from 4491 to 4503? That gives 8.1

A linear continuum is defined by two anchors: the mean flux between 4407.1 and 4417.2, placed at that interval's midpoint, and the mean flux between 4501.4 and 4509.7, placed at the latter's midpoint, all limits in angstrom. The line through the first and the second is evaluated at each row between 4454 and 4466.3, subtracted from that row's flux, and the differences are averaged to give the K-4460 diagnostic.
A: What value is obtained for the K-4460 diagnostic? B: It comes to -1.5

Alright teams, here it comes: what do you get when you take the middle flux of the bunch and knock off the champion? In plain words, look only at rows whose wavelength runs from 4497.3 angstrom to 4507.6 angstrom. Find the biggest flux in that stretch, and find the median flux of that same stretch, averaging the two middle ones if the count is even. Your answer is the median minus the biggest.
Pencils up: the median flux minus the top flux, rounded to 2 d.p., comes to -1.20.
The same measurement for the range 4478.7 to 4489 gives -1.10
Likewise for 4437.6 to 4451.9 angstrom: -1.00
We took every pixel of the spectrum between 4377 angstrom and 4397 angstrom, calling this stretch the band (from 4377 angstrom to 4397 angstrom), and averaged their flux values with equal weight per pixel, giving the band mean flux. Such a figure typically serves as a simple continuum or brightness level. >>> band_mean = 13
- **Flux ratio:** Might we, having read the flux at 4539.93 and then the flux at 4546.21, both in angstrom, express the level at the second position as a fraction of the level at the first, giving 1.02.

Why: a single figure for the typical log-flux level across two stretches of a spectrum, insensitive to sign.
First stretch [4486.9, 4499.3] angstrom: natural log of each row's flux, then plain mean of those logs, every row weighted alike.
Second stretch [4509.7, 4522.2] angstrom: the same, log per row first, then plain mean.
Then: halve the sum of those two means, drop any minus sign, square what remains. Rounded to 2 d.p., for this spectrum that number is 7.79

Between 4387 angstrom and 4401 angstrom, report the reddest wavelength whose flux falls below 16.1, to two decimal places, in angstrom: 4399.96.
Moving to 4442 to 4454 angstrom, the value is 4452.96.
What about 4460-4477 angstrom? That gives 4471.46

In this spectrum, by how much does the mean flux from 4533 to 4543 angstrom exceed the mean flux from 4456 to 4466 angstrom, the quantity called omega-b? 2.1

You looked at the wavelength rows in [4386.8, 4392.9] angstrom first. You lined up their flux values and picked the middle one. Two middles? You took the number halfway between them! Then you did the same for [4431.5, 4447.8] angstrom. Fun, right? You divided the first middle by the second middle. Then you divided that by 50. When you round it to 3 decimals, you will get 0.016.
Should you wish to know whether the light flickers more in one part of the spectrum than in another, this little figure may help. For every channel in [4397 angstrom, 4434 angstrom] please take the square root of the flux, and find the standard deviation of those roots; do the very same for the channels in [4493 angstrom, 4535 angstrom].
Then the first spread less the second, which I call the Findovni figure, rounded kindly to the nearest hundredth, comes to -0.01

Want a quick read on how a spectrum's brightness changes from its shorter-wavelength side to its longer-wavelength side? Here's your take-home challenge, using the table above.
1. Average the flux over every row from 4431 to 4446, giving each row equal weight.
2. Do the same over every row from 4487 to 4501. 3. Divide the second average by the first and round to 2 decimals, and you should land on 1.04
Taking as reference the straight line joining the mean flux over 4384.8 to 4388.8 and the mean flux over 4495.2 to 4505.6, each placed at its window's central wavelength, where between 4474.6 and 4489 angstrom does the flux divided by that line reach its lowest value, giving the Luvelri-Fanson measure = 4485.90 angstrom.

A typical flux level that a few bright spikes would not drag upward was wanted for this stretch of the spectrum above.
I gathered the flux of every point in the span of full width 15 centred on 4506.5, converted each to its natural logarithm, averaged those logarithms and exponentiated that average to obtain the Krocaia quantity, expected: 16.8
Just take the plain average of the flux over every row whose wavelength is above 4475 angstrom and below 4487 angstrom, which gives 16.6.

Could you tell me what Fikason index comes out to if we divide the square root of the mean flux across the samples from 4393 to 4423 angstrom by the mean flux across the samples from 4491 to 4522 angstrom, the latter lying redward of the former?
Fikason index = 0.224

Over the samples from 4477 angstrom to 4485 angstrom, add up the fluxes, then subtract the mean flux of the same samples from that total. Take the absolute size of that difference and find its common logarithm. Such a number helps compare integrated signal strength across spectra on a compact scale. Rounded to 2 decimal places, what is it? 1.71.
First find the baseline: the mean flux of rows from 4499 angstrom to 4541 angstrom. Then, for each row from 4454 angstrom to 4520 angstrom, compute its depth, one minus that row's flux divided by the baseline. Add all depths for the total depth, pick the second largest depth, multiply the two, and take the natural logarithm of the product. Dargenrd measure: -1.7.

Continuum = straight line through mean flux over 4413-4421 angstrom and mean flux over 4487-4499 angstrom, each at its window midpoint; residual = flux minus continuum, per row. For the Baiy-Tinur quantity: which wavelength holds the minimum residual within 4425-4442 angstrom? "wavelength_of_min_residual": 4428.42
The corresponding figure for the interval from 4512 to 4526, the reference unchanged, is 4525.32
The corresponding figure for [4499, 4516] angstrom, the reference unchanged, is 4512.83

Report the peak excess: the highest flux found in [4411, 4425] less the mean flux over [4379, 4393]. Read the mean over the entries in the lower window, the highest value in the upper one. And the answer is 3.1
